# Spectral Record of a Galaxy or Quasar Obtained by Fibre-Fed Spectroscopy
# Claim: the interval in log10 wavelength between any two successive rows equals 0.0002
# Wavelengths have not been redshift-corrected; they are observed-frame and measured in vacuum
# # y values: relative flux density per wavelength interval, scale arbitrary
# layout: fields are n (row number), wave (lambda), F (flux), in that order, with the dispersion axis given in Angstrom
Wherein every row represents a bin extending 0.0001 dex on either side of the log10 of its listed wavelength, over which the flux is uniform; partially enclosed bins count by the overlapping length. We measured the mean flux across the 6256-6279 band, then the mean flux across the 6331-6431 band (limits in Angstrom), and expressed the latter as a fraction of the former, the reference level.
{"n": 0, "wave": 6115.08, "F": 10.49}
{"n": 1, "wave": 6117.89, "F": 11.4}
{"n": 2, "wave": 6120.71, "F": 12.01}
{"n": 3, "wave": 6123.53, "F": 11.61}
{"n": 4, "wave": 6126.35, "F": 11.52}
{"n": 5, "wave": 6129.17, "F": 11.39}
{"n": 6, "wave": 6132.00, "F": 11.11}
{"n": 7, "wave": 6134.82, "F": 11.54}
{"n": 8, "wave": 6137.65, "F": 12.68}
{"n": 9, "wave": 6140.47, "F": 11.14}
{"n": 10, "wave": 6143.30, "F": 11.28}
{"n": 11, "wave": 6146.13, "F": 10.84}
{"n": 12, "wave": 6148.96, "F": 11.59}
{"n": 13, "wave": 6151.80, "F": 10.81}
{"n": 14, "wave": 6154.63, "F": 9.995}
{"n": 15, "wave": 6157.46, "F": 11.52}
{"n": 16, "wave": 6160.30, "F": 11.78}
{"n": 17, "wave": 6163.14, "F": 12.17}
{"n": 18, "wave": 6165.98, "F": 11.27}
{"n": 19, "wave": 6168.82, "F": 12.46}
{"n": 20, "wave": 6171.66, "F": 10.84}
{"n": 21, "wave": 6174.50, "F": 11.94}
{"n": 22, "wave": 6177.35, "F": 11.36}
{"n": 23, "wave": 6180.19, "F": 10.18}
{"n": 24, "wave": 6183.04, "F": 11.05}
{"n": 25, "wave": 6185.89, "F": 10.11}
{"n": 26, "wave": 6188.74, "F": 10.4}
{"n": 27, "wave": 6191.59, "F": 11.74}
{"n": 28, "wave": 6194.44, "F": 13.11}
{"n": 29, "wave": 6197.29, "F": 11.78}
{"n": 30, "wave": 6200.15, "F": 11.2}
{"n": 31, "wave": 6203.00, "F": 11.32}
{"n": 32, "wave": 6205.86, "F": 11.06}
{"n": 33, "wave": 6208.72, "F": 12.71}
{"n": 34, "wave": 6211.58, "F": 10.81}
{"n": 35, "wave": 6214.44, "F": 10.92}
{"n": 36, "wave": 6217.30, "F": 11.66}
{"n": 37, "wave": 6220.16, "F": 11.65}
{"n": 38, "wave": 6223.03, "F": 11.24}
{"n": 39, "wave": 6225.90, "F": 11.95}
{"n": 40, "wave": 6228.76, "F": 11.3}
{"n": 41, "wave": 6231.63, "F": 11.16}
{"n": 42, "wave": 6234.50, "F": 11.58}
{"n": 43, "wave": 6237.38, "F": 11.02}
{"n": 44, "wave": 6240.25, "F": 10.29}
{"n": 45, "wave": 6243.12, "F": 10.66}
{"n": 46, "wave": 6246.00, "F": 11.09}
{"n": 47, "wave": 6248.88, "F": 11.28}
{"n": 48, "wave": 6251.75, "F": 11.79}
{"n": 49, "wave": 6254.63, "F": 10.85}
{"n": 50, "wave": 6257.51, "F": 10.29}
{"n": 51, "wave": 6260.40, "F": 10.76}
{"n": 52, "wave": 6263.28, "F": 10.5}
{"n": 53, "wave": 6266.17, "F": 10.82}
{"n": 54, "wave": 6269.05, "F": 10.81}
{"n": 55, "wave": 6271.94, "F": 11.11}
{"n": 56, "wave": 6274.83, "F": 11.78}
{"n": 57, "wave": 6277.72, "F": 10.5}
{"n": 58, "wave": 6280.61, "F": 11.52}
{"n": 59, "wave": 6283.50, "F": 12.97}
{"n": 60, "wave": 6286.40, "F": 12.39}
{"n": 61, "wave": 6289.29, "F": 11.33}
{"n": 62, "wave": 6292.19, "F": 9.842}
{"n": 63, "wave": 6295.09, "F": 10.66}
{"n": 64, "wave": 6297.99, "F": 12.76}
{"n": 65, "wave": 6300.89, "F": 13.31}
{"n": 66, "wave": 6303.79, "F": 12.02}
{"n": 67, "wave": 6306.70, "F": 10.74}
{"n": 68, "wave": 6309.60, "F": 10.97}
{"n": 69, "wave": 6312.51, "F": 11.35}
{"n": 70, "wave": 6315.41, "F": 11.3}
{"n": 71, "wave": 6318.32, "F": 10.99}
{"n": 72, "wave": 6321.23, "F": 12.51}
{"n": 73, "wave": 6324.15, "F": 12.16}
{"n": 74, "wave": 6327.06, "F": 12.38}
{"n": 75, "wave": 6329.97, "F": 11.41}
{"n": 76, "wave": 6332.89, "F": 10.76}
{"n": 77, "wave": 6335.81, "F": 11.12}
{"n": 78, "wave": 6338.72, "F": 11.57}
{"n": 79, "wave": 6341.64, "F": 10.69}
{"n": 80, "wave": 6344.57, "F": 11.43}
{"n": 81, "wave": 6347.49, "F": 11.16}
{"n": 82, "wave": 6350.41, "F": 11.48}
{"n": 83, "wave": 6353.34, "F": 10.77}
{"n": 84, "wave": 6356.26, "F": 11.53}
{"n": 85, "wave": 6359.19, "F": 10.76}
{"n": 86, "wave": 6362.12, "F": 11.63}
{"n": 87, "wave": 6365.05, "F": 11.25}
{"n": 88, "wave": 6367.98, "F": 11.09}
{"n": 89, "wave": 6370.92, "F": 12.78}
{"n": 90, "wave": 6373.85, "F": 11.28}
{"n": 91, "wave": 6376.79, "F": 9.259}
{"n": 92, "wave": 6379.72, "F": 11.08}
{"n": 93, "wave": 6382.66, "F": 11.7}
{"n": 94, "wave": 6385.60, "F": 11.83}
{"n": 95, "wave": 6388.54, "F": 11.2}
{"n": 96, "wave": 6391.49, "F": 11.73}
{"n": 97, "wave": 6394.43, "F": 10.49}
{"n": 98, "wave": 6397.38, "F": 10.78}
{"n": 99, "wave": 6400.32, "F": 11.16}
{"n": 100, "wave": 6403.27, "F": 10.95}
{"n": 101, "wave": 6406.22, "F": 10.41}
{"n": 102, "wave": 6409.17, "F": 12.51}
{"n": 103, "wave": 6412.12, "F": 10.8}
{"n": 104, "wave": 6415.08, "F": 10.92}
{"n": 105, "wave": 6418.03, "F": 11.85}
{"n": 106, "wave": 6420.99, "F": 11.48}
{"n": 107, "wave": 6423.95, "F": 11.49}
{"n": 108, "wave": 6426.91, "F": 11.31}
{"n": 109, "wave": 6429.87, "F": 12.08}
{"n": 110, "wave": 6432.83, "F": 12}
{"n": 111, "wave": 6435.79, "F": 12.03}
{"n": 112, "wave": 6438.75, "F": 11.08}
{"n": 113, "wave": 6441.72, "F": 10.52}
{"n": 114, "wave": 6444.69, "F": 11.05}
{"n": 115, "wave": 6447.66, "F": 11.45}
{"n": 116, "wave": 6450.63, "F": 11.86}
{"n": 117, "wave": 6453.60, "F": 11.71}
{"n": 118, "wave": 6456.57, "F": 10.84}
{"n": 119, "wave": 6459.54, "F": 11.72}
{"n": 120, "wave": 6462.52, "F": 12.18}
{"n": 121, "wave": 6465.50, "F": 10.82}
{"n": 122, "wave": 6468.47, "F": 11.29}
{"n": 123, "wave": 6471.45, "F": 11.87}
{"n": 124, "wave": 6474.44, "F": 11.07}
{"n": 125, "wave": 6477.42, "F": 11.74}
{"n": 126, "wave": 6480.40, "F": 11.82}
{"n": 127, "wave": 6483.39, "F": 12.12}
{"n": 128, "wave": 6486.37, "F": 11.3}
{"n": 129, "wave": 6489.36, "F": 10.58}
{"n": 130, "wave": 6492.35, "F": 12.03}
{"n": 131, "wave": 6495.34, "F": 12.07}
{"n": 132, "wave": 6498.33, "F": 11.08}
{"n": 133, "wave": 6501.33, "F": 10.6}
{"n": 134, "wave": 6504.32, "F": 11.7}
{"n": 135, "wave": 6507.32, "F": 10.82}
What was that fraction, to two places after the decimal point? 1.04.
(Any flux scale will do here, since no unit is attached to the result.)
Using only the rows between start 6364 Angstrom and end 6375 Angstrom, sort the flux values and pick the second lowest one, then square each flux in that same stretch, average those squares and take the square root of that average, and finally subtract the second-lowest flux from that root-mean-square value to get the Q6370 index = 0.37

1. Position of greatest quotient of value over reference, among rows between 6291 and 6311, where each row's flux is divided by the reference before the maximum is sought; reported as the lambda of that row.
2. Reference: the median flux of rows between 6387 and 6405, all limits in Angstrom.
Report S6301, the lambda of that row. 6300.89 Angstrom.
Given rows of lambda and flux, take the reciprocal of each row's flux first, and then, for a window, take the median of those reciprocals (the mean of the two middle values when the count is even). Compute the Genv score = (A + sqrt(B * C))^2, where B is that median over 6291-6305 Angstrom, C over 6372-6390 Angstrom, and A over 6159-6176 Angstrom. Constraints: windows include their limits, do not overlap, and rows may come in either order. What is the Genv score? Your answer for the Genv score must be 0.0290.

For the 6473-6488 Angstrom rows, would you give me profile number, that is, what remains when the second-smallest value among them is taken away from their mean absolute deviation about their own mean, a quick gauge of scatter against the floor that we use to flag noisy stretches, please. -11.0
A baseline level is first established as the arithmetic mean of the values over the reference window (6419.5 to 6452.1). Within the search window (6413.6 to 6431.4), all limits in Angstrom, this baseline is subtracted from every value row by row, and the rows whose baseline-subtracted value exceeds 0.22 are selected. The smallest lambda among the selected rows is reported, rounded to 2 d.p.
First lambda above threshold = 6418.03 Angstrom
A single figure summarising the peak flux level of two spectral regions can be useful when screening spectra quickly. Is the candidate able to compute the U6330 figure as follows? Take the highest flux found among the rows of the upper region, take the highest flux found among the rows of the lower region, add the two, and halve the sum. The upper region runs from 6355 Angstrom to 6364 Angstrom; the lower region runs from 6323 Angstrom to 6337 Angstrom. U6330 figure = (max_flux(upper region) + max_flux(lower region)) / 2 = 12.0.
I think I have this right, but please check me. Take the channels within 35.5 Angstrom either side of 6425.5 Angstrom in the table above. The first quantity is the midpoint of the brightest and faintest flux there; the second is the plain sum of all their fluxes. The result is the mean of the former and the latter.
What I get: 142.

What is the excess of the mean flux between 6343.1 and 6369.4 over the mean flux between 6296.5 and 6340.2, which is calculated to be -0.46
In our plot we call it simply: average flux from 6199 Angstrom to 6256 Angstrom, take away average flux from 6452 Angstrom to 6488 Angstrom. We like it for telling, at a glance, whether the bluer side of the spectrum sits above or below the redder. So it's -0.3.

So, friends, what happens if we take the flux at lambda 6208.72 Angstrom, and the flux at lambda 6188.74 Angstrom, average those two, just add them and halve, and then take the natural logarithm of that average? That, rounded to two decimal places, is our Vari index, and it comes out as 2.45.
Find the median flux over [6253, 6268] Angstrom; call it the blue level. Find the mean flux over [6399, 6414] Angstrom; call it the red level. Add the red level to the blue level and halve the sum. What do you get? 10.96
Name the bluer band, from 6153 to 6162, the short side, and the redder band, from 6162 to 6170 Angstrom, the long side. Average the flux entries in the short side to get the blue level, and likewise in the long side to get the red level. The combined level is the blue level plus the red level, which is 23.07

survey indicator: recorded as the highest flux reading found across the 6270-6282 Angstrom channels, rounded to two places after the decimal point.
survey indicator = 11.78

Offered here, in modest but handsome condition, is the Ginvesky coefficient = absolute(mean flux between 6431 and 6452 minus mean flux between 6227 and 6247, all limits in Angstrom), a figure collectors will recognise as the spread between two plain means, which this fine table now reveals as 0.41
